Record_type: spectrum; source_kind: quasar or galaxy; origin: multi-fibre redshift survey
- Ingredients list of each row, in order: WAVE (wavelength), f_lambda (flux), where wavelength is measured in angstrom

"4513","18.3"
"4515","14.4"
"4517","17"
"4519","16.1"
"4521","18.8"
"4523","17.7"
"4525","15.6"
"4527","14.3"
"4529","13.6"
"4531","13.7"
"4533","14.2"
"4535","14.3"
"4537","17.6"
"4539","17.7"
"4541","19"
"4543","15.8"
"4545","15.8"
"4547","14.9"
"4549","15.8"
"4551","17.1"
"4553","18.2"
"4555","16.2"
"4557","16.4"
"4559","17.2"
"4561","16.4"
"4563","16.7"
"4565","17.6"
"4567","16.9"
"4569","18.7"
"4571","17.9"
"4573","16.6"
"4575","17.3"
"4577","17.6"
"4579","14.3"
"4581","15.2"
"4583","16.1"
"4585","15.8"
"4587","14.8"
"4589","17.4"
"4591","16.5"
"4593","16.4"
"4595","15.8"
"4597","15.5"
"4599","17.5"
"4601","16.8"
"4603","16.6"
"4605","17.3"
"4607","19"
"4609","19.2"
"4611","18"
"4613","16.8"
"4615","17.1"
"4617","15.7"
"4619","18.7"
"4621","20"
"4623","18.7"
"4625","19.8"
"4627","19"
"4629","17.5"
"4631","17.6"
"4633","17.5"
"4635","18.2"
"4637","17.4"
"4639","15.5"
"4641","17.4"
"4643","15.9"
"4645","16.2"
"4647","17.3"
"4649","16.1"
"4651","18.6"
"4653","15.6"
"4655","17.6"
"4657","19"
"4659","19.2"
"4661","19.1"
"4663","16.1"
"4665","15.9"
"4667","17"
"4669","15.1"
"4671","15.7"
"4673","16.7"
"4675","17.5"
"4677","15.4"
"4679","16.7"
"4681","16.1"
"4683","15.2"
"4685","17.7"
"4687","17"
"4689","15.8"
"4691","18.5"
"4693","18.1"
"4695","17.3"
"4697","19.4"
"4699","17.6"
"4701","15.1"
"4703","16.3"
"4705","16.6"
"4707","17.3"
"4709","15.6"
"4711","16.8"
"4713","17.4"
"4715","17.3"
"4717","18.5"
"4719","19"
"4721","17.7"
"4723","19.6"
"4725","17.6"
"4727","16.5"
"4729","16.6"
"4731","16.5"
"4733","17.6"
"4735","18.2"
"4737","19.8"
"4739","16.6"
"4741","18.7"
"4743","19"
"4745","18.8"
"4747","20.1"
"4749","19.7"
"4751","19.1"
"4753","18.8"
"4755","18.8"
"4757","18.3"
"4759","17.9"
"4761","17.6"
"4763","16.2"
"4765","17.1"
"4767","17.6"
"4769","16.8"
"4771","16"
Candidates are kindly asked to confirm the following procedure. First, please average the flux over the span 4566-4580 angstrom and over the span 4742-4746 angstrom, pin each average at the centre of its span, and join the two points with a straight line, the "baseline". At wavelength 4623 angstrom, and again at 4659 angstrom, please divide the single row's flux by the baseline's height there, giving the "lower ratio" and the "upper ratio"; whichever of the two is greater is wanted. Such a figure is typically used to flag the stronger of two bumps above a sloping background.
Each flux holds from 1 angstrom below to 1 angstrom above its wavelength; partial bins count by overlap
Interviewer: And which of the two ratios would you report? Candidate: 1.07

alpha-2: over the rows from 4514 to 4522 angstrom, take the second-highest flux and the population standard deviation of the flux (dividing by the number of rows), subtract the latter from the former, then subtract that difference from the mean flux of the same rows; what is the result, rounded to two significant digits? 1.2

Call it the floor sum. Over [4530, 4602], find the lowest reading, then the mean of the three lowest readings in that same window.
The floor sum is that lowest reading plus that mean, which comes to 27.8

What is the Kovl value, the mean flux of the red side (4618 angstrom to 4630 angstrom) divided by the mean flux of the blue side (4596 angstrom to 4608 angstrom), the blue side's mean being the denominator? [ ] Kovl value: 1.107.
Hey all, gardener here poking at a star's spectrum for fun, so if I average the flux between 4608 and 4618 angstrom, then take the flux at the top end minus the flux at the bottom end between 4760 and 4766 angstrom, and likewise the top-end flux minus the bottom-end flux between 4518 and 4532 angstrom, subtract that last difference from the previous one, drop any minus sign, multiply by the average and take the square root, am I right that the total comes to 5.7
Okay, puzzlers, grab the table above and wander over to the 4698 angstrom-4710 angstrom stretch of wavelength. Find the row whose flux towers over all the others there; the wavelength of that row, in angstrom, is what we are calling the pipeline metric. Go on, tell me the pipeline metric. 4699 angstrom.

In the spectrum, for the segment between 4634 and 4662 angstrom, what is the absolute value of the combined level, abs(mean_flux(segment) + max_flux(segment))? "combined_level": 36.6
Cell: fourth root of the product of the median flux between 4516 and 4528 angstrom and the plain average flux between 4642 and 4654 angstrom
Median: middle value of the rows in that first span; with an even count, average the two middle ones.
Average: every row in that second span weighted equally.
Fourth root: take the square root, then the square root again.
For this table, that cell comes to 4.07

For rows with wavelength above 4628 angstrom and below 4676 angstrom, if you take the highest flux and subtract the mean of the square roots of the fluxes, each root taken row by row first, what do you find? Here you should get 15.07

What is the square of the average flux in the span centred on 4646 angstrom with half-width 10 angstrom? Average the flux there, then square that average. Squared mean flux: 281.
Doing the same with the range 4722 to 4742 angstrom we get 316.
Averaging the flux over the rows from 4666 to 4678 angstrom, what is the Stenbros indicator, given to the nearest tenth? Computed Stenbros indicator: 16.2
